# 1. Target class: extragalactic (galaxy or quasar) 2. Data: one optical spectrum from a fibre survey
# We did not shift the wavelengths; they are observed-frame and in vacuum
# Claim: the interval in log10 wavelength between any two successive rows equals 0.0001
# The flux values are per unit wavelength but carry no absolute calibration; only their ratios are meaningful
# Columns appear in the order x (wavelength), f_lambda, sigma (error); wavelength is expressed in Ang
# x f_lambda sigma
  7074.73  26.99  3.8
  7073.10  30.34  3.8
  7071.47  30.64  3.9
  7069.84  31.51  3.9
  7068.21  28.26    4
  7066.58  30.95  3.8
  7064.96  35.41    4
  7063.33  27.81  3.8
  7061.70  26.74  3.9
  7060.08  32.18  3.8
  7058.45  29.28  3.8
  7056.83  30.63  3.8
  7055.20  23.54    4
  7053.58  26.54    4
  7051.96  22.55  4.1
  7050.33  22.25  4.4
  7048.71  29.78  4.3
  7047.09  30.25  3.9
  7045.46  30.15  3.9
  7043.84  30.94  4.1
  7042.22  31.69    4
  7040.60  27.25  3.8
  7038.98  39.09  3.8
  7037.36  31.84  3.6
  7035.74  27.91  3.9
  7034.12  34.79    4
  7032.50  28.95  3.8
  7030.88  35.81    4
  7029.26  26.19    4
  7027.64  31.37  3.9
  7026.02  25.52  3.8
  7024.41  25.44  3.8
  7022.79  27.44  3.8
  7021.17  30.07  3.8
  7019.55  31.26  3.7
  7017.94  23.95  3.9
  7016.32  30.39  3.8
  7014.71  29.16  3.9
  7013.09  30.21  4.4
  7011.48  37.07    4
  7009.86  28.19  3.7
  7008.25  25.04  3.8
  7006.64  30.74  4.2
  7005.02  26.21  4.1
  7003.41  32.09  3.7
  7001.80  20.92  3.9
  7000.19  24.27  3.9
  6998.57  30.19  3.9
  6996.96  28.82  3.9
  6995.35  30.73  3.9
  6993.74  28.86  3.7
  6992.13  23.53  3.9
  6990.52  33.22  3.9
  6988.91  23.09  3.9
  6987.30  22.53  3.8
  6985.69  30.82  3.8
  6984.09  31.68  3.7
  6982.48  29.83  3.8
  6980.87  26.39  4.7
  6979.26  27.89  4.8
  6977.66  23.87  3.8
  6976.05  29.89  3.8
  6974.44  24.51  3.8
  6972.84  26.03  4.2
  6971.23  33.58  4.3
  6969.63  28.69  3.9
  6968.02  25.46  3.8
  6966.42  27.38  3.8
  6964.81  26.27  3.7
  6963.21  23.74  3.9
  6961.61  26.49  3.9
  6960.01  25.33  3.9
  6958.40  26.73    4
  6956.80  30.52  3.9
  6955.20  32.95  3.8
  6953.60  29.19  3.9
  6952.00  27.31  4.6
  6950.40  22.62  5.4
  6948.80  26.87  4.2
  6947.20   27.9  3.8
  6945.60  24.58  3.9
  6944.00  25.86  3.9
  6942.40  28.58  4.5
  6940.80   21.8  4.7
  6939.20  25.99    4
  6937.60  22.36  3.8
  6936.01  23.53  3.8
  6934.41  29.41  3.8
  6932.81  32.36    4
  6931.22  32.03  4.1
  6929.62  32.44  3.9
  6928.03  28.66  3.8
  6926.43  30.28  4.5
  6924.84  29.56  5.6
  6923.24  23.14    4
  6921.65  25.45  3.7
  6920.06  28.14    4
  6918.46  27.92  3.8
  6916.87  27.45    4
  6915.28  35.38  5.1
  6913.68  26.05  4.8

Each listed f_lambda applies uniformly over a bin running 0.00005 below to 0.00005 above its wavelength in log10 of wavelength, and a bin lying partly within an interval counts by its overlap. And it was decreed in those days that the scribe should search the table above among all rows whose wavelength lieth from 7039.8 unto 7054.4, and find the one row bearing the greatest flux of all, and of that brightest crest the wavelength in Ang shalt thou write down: 7042.22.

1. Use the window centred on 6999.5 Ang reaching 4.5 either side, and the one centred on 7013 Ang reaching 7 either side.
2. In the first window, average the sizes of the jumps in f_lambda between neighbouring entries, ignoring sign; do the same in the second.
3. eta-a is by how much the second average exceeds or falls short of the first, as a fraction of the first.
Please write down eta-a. 0.07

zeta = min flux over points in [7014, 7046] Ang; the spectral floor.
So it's 23.95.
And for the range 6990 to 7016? 20.92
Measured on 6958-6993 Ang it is 22.53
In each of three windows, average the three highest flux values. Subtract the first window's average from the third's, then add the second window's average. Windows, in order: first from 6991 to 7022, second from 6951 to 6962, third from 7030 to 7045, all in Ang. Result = 34.0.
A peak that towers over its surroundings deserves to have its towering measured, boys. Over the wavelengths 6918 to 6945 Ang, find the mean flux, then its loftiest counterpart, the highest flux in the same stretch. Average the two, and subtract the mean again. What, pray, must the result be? 2.5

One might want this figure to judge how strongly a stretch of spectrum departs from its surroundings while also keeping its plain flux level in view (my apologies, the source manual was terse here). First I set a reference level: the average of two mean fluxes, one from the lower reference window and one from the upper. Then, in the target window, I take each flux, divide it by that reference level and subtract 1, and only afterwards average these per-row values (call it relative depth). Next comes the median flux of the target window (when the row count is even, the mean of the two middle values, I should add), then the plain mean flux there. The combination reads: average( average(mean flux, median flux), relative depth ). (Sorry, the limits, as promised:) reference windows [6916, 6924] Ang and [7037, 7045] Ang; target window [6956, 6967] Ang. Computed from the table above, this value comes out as 13.2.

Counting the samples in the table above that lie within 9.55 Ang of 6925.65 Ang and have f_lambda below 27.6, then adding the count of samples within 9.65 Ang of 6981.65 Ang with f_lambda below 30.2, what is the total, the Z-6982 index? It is 12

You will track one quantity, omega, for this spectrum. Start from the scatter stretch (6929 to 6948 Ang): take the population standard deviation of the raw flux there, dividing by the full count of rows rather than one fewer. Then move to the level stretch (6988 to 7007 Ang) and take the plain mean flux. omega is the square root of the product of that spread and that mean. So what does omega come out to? 10.1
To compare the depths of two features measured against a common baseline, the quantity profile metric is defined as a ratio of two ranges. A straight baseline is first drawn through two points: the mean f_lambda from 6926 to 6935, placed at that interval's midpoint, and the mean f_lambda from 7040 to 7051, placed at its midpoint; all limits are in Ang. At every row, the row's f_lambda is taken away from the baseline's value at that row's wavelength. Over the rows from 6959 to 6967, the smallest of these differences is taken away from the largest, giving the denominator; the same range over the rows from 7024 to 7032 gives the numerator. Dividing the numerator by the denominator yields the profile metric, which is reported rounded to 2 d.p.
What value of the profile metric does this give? 2.84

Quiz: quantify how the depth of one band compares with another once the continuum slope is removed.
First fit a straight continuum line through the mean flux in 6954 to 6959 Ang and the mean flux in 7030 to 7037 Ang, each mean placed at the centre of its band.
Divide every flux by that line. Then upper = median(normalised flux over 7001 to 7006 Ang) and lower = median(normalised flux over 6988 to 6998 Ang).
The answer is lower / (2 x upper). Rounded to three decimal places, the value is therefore 0.554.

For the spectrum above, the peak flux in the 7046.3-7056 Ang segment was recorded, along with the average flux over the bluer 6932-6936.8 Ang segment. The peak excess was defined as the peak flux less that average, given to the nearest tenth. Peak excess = 1.8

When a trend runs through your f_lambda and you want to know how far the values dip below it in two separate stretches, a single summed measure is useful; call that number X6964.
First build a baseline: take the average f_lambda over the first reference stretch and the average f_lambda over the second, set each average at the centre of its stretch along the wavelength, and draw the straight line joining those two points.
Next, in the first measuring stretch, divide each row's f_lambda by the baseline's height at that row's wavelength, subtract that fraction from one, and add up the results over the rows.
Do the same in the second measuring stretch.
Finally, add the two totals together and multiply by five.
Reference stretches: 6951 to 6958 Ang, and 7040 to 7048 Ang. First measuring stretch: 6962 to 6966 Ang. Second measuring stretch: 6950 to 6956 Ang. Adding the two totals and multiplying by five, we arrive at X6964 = 3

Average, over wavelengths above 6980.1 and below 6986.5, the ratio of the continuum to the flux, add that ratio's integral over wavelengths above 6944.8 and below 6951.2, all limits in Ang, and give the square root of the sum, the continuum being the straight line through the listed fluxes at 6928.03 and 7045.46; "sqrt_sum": 2.881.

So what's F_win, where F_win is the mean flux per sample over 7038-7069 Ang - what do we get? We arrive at 29.2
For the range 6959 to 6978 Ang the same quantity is 26.8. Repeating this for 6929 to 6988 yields 27.4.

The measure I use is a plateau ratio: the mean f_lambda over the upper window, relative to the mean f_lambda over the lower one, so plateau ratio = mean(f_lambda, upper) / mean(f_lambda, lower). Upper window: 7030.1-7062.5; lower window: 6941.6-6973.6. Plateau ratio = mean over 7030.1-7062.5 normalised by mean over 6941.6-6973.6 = 1.08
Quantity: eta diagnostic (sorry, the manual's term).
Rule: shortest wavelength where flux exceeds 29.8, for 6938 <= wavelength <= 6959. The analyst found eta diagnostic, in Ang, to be 6955.20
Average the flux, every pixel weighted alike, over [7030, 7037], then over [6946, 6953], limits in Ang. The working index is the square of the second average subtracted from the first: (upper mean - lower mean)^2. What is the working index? 32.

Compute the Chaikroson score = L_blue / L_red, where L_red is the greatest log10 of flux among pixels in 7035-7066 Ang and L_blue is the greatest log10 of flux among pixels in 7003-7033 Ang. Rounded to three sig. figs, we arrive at 0.986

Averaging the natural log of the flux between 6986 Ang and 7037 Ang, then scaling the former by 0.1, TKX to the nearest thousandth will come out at 0.334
